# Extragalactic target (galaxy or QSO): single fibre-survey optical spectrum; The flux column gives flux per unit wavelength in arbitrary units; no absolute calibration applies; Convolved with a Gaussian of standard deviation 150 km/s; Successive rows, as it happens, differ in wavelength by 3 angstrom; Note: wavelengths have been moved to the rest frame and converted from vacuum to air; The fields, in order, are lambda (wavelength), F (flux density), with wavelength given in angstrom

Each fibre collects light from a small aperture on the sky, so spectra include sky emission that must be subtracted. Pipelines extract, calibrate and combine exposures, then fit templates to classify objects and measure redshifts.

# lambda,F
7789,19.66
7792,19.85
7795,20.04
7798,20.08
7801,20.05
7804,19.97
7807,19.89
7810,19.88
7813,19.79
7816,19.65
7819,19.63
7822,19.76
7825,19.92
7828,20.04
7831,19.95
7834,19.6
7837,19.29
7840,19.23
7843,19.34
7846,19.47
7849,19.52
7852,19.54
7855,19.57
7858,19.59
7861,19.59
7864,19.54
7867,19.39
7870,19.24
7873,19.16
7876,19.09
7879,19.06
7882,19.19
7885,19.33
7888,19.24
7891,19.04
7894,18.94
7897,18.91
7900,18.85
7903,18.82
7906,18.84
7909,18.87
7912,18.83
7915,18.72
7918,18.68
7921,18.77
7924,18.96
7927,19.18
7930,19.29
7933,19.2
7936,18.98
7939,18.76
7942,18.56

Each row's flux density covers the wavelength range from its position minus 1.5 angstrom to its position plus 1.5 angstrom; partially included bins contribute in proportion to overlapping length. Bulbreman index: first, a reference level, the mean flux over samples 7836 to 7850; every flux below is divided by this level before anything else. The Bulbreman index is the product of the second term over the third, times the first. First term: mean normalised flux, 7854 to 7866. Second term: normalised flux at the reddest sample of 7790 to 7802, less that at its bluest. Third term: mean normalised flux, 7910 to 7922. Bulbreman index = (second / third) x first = 0.011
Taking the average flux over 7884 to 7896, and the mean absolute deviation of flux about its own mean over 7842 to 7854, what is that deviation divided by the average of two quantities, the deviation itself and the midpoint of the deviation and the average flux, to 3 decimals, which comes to 0.013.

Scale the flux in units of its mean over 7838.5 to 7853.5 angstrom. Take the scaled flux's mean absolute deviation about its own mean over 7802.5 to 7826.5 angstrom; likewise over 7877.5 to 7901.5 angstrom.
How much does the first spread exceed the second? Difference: -0.002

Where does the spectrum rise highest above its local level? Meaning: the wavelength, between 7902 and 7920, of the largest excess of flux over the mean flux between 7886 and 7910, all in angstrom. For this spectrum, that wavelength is 7909 angstrom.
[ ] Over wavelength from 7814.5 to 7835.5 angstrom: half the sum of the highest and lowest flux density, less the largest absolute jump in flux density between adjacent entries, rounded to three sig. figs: 19.5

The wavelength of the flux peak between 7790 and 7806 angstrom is 7798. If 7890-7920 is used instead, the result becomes 7891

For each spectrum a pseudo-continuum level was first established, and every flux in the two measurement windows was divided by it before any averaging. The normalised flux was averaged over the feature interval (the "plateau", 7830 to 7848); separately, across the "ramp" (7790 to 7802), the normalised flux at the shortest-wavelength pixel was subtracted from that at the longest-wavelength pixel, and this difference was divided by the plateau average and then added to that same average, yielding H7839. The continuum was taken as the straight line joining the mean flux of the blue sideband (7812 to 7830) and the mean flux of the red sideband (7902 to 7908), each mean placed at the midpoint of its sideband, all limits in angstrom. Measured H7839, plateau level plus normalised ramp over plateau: 1.01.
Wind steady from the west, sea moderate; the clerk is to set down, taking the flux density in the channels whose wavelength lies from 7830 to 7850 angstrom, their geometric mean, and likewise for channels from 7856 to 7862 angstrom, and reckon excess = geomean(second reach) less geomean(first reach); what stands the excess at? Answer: 0.1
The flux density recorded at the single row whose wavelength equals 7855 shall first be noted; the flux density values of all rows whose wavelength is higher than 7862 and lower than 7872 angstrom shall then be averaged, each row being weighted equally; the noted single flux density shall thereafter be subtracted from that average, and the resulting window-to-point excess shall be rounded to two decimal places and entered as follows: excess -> -0.18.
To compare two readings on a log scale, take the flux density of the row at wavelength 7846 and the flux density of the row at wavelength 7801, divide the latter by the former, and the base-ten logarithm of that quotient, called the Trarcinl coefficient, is 0.013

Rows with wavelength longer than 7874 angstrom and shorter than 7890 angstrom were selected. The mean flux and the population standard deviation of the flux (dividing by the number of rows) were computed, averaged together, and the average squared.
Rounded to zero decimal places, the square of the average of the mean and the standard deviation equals 93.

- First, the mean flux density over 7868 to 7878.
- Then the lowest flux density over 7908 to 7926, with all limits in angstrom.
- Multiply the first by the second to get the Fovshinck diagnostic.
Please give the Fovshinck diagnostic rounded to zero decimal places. 358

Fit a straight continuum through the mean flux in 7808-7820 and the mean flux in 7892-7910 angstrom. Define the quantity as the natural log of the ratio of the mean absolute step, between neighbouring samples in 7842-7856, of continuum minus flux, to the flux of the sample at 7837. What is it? -5.4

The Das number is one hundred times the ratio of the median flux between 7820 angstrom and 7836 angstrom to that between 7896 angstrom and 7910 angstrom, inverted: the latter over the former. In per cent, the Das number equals 94.6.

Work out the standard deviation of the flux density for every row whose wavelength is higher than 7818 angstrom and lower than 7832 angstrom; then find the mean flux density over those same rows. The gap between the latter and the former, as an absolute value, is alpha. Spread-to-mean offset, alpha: 19.7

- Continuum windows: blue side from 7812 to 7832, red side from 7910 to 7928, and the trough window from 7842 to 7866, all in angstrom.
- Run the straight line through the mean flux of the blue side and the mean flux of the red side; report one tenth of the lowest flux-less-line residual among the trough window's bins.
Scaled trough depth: -0.027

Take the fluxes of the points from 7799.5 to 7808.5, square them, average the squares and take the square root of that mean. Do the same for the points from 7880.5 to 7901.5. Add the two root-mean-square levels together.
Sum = 39.0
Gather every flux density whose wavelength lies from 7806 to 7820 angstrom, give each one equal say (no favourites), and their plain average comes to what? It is 19.8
